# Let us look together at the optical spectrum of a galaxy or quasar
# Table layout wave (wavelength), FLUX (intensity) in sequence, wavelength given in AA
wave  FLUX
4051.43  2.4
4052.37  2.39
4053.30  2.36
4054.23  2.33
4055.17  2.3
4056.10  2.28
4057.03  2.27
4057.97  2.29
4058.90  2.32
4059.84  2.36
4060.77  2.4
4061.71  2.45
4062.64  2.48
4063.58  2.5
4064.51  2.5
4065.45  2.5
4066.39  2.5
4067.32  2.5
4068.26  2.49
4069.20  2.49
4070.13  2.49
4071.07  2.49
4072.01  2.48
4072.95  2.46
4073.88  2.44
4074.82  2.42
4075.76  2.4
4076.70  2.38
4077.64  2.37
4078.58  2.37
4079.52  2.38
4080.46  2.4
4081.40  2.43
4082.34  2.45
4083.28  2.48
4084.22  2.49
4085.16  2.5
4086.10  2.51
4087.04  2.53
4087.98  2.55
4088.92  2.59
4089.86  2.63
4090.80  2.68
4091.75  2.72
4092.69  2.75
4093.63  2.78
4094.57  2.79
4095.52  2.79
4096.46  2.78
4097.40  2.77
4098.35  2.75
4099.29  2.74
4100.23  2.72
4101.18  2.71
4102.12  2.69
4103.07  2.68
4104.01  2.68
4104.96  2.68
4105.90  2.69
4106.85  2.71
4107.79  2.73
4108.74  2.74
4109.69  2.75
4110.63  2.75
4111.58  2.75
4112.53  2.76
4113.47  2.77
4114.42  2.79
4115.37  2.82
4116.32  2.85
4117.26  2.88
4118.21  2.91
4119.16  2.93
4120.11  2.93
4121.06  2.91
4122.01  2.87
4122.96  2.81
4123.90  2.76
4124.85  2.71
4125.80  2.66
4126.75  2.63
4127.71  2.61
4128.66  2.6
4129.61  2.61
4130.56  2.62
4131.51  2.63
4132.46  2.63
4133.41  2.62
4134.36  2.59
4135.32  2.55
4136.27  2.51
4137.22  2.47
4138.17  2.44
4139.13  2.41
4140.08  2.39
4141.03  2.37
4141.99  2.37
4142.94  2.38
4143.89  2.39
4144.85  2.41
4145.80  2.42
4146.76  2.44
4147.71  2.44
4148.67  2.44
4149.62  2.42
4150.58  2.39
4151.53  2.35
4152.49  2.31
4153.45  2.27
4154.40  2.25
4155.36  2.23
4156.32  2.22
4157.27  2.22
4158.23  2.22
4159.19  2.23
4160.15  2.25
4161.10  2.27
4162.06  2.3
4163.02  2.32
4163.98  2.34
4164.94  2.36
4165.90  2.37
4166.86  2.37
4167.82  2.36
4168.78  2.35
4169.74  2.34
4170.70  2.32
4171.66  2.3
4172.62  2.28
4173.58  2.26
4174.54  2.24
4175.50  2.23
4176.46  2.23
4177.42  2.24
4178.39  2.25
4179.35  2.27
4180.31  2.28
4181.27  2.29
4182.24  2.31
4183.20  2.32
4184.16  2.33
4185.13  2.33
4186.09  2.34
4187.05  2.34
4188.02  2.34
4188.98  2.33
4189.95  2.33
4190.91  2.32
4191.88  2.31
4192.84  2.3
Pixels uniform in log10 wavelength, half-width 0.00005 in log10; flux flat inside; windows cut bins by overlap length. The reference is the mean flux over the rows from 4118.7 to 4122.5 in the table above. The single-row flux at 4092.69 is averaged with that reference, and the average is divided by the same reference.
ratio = 0.97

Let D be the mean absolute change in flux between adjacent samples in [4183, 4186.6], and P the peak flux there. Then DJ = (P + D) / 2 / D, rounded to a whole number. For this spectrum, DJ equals 176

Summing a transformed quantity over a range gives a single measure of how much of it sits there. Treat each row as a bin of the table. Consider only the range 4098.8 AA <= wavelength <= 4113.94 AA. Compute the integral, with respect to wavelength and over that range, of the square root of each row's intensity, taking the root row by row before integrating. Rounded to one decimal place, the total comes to 25.0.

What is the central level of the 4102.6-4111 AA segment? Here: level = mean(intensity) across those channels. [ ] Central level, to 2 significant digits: 2.7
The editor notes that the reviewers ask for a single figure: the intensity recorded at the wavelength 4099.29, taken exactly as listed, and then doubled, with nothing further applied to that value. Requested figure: 5.5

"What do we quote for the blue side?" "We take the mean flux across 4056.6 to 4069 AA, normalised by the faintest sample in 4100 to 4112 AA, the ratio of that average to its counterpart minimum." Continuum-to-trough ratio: 0.91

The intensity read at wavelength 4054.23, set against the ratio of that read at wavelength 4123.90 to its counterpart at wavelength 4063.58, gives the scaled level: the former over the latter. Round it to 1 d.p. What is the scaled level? 2.1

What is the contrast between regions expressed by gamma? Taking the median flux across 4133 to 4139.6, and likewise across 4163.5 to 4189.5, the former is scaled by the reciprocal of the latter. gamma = 1.08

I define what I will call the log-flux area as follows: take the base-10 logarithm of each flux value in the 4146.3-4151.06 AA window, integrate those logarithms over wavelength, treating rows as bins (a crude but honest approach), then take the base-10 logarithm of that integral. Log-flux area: 0.26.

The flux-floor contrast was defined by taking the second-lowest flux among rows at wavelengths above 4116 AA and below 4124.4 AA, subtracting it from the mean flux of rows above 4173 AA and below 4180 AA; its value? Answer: -0.56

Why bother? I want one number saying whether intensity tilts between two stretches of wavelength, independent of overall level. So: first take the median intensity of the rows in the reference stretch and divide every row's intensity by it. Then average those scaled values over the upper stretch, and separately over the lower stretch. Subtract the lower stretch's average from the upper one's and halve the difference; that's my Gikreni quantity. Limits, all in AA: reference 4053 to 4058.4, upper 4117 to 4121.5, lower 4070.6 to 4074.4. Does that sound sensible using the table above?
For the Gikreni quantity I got 0.10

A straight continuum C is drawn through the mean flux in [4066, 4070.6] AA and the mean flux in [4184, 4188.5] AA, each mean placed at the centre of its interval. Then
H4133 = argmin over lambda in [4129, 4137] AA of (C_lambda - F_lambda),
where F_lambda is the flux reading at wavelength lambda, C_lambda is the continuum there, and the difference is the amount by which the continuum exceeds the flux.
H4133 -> 4132.46 AA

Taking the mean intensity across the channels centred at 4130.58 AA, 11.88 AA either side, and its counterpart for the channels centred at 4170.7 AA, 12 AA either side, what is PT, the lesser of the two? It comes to 2.29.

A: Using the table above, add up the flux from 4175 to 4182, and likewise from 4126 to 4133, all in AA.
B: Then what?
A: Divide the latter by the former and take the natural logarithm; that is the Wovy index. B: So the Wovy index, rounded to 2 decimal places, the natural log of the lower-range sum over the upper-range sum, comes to 0.15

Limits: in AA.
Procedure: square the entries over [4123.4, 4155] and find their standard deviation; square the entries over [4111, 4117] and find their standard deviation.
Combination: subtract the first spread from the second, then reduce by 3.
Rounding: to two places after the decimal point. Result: -3.45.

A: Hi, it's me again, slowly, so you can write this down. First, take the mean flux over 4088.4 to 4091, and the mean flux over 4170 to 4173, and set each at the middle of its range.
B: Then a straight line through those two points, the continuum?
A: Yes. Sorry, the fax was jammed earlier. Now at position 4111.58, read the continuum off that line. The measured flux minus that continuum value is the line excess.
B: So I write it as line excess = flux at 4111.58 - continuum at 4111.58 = 0.21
